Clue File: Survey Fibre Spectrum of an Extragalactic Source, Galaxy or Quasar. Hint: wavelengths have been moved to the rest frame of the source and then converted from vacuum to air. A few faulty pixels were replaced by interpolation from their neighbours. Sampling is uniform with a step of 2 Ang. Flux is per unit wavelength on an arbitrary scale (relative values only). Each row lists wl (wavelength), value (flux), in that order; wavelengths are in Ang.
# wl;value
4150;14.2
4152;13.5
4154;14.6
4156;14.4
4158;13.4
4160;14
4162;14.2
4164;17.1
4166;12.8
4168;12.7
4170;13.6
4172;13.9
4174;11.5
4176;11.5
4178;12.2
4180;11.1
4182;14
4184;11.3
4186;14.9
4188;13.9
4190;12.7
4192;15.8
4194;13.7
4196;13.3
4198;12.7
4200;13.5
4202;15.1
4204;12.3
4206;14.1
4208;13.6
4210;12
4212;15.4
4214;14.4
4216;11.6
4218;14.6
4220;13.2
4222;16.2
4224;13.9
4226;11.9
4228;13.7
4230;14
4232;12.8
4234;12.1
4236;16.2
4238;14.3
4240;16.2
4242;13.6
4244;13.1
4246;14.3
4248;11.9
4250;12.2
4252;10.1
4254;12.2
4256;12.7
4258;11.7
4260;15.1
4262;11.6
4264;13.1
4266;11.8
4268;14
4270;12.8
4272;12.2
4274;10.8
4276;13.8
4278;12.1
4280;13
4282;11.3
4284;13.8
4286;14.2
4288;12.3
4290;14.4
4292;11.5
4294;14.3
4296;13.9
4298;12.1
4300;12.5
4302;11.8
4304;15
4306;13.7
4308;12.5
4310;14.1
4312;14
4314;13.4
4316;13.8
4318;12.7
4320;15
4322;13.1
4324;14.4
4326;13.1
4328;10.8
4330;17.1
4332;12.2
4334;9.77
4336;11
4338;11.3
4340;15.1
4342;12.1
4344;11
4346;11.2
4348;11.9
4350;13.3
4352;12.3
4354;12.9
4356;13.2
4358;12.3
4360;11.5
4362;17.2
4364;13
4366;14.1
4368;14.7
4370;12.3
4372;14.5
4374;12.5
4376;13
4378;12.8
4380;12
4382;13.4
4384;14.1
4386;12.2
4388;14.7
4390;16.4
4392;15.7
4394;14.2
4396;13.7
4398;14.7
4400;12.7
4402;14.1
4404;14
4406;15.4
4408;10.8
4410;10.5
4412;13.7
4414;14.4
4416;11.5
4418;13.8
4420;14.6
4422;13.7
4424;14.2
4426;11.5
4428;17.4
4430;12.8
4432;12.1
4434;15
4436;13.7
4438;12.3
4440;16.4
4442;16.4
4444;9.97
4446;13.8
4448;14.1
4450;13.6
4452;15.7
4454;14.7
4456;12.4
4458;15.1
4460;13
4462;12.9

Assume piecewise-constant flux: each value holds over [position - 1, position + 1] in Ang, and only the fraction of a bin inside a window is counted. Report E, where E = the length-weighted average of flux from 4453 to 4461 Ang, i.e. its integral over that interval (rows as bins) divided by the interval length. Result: 13.8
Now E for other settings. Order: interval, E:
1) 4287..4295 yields 13.1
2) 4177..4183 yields 12.4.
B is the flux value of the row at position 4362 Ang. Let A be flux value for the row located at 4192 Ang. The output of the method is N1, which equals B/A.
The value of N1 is 1.09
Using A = 15.8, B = 17.2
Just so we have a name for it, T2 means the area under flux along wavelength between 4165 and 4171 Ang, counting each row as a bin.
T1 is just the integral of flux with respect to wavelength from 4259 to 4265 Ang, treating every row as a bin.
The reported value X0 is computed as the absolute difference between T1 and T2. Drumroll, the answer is 1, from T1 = 80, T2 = 78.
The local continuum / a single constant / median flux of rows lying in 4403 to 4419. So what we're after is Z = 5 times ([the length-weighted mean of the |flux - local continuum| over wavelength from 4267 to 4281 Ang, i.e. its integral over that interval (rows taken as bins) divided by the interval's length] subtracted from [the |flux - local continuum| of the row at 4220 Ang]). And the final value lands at -3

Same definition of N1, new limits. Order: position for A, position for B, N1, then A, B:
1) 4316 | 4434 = 1.09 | 13.8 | 15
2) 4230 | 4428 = 1.24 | 14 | 17.4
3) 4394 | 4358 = 0.87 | 14.2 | 12.3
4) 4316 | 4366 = 1.02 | 13.8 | 14.1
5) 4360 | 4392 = 1.37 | 11.5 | 15.7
